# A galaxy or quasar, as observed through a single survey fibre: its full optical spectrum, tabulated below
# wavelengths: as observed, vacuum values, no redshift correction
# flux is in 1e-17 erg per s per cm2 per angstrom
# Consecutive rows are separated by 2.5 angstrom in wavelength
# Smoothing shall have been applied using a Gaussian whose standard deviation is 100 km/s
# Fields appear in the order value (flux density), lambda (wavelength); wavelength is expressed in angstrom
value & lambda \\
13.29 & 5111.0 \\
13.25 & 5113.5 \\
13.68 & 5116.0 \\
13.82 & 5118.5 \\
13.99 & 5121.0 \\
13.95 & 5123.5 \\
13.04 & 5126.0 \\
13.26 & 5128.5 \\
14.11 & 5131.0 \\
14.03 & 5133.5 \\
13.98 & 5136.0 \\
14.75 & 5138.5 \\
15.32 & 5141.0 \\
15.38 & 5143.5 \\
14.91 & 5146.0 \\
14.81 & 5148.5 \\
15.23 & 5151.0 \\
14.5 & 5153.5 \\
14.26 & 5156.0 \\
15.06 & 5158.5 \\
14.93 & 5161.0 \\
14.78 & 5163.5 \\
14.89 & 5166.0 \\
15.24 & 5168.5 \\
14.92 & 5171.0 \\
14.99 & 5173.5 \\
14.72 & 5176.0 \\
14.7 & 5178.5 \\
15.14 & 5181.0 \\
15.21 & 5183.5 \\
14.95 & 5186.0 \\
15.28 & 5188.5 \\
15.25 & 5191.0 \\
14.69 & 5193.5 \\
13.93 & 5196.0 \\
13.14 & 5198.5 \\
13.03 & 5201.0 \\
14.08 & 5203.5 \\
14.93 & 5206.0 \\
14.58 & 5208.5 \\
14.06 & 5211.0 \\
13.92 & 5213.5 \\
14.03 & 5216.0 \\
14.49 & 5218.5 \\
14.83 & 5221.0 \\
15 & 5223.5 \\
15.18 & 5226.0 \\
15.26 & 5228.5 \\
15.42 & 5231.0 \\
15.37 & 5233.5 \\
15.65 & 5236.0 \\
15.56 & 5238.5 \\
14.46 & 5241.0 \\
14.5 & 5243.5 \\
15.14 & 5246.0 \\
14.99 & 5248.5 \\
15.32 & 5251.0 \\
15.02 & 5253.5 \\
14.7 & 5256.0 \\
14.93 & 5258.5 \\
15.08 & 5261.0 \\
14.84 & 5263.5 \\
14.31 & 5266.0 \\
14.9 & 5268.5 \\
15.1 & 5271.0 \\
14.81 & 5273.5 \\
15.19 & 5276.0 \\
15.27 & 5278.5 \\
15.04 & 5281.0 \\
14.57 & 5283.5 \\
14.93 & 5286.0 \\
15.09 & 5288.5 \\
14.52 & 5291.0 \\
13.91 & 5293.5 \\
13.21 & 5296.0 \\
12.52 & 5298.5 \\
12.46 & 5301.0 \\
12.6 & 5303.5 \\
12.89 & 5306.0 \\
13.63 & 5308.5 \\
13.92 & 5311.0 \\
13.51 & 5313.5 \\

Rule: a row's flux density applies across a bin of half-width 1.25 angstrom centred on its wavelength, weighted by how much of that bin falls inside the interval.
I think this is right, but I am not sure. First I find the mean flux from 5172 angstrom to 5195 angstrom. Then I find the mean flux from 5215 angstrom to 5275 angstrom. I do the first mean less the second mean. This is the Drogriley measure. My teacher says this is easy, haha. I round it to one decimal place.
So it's 0.0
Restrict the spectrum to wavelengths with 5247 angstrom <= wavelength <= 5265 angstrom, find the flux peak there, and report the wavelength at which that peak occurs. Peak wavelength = 5251.0 angstrom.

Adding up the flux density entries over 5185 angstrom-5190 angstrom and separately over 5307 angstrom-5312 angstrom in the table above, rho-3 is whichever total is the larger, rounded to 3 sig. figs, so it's 30.2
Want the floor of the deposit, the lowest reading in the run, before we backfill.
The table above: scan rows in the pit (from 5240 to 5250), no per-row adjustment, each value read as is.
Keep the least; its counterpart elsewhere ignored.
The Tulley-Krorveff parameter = 14.46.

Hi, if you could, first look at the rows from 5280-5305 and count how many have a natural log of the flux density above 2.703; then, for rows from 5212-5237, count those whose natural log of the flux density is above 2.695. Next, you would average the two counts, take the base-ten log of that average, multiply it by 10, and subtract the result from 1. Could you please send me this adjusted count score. -6.0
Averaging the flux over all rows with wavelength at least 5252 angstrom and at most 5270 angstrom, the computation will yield 14.8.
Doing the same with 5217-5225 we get 14.8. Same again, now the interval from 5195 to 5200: 13.5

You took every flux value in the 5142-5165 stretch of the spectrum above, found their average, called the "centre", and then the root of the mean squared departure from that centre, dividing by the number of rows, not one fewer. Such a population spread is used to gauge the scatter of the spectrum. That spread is 0.33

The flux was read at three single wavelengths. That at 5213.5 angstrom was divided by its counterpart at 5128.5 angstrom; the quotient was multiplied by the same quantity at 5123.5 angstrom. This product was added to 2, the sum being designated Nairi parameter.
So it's 16.6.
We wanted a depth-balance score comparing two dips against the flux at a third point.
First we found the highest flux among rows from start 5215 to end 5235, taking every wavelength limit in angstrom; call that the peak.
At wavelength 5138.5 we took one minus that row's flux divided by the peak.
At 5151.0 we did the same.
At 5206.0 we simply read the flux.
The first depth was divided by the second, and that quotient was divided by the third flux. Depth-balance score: 0.24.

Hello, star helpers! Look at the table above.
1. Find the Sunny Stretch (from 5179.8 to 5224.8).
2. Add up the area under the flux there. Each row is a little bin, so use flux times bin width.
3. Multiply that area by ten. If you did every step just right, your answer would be 6514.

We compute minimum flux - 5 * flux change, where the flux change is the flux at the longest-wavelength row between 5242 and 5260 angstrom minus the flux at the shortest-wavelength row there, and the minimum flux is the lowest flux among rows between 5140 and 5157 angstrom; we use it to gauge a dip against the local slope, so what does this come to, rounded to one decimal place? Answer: 12.1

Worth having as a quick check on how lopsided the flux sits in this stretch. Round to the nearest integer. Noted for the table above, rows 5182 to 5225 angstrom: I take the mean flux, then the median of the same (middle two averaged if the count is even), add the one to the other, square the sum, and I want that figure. 842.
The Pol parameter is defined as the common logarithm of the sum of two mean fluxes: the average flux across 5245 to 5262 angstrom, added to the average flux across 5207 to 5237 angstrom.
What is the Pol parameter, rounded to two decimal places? 1.47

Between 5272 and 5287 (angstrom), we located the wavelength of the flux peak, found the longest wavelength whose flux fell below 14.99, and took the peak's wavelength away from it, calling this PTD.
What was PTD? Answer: 7.5 angstrom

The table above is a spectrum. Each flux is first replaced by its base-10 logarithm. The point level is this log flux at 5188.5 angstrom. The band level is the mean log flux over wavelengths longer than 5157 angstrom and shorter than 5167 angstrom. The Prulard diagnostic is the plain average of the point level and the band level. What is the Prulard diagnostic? 1.18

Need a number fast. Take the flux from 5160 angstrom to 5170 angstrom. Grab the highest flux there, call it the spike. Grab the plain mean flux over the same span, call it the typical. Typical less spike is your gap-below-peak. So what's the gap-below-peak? -0.28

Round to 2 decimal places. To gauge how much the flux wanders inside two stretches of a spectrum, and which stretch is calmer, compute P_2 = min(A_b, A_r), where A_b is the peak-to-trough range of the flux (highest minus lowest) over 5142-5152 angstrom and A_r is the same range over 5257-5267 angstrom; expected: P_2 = 0.57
